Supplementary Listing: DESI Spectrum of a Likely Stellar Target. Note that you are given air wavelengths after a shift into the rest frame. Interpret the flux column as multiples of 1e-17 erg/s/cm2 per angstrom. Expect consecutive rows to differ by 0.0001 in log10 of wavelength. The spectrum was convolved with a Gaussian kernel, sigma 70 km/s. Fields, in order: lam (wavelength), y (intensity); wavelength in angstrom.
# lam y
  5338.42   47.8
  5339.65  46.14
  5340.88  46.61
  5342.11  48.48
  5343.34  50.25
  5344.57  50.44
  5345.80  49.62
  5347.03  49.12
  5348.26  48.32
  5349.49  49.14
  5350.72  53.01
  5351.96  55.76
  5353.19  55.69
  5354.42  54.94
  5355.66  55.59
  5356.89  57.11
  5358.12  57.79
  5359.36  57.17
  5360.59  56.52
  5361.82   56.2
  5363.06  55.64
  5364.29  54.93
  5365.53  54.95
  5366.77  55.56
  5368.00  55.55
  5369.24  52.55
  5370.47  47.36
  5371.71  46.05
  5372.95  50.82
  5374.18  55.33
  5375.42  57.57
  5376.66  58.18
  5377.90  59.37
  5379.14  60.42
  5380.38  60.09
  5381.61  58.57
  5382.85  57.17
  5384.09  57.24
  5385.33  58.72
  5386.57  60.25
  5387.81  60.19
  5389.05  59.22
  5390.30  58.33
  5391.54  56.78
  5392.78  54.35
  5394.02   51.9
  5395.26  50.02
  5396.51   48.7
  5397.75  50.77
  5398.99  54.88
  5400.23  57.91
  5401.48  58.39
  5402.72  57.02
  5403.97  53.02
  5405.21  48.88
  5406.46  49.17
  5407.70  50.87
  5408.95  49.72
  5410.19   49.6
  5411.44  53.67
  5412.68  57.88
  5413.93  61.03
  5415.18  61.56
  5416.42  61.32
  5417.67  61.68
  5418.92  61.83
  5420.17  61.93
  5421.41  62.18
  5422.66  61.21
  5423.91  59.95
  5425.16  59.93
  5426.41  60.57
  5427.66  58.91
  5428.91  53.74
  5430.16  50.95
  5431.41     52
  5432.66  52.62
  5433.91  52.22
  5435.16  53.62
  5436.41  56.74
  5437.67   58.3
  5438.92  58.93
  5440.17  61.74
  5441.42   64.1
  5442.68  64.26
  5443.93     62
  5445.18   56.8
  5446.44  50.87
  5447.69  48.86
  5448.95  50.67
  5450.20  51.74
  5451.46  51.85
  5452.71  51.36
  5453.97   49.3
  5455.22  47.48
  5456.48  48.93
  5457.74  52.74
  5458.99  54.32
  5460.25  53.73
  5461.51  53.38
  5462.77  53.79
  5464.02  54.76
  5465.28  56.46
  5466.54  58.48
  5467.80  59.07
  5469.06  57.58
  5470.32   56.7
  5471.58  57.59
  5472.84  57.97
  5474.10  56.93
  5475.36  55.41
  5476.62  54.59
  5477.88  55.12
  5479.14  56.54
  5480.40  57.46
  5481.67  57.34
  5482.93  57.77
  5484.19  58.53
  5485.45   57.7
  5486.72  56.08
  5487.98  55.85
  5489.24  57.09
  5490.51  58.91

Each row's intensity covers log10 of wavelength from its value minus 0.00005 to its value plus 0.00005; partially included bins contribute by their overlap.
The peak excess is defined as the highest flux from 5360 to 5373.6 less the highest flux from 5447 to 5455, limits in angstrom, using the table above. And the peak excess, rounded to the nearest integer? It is 5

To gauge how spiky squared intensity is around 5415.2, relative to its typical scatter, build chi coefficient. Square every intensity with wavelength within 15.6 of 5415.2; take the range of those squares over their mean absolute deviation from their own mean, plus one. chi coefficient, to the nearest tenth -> 4.1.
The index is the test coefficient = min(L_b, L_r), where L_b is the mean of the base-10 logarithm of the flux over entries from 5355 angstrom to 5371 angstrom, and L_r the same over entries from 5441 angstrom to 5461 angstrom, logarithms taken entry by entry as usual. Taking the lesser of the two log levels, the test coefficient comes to 1.73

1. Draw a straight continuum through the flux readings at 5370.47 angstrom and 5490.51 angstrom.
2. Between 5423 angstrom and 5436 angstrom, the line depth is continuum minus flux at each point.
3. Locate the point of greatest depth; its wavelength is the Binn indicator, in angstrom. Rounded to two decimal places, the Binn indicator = 5430.16 angstrom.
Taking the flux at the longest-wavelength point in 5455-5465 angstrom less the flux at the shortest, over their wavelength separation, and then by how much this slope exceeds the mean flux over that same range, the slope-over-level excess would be -52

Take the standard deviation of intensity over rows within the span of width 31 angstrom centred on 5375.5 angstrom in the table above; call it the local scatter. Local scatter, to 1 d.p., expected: 3.7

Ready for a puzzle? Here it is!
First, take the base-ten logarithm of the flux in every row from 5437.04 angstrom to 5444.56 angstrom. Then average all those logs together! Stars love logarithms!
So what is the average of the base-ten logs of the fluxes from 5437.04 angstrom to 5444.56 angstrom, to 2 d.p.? 1.79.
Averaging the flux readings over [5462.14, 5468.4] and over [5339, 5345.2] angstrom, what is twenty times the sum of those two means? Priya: 2098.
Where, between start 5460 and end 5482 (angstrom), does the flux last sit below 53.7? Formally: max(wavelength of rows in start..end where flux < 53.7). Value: 5461.51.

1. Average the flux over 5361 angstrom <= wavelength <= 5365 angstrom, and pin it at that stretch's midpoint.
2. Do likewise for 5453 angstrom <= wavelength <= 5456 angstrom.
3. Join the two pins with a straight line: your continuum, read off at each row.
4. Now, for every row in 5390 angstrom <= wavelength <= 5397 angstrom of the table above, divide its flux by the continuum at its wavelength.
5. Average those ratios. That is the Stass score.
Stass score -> 1.00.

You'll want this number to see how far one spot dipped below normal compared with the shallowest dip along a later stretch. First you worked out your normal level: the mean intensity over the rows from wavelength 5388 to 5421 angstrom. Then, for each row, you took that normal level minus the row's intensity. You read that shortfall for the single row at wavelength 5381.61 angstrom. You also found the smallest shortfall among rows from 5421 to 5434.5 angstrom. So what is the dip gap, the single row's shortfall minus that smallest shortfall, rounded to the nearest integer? 4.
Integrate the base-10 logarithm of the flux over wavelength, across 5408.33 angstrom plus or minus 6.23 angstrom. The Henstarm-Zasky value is 21.5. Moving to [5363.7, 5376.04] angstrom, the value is 21.3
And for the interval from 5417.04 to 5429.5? 22.2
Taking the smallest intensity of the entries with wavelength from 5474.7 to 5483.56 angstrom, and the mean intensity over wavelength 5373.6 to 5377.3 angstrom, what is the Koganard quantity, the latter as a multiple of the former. 1.04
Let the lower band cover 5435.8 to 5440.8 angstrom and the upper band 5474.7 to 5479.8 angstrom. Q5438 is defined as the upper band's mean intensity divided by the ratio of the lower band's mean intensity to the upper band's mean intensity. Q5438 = 52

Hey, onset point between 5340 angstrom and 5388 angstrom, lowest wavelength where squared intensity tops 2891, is 5351.96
